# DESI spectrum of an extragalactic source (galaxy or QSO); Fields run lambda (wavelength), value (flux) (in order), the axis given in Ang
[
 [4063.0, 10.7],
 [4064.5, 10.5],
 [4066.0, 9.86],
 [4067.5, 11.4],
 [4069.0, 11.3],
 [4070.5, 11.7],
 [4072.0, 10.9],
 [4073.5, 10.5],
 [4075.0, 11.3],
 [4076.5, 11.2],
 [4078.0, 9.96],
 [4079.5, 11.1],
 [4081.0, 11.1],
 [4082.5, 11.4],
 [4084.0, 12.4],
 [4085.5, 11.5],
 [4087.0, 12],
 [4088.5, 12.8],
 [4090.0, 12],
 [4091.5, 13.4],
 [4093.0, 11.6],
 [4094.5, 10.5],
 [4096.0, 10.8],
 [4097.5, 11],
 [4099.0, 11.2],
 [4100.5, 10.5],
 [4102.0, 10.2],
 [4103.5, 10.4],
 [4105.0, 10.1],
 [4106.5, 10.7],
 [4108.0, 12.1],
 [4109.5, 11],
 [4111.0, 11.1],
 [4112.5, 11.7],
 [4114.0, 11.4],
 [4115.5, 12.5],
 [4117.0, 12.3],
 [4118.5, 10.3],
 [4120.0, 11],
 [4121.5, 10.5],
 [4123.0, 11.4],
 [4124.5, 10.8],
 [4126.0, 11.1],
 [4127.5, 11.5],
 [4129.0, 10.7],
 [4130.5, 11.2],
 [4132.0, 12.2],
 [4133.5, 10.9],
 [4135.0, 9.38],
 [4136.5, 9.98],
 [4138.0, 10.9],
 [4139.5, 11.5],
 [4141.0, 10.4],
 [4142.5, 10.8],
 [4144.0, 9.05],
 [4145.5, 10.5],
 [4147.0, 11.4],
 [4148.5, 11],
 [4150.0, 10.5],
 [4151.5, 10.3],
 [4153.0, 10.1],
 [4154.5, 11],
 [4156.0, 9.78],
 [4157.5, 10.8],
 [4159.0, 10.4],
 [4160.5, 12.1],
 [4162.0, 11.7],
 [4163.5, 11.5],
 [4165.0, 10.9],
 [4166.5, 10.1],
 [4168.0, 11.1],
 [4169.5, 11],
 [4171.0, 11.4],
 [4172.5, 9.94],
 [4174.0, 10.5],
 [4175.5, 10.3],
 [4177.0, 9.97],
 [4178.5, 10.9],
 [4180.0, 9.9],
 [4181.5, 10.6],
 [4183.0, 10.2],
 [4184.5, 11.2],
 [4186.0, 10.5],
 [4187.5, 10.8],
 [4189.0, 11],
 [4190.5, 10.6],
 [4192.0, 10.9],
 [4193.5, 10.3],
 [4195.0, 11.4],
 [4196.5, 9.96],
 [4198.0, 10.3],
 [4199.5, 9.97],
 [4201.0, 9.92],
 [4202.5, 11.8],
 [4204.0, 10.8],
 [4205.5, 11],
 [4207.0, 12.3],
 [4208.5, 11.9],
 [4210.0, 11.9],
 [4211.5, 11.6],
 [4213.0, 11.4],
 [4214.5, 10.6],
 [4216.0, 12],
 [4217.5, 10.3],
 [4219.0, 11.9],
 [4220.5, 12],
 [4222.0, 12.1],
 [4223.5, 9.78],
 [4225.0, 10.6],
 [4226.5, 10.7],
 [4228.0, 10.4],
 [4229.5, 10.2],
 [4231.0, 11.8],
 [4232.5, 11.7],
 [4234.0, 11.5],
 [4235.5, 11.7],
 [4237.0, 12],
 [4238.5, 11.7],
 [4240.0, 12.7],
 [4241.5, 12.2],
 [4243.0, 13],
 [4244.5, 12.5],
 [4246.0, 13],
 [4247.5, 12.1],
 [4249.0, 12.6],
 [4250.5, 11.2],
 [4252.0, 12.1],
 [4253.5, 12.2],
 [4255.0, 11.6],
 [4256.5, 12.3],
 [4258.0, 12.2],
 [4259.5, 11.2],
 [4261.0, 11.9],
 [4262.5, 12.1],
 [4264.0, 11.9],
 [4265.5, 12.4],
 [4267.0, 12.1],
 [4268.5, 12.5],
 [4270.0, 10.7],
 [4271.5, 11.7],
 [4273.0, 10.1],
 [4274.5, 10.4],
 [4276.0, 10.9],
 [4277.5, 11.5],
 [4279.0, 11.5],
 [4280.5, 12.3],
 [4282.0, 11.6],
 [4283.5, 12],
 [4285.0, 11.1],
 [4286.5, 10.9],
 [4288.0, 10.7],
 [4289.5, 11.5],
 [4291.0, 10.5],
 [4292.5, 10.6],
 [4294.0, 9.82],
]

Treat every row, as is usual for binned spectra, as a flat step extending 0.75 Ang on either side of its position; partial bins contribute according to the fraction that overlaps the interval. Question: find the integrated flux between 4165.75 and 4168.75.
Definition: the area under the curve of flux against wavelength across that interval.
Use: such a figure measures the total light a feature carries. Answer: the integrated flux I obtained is 31.8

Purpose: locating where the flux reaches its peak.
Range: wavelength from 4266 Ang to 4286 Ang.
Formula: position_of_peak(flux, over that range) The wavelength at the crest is 4268.5 Ang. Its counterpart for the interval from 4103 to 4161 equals 4115.5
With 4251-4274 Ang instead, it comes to 4268.5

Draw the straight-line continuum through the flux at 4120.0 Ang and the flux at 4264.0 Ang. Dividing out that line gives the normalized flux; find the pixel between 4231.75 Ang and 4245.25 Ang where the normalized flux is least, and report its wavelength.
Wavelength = 4234.0 Ang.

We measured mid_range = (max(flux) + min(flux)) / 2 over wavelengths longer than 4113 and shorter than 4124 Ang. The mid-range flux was 11.40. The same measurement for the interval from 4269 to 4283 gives 11.20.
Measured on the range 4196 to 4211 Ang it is 11.11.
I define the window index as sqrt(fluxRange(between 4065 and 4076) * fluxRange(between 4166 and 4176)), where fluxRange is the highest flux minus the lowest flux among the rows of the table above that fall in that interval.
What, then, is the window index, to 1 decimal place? 1.6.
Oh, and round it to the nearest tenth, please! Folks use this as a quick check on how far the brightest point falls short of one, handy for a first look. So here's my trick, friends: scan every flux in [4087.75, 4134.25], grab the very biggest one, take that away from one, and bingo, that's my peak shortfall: -12.4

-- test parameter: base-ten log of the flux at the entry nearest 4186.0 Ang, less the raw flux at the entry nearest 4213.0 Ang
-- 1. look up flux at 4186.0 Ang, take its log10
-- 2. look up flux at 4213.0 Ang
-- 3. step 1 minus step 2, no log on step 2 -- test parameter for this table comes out -10.4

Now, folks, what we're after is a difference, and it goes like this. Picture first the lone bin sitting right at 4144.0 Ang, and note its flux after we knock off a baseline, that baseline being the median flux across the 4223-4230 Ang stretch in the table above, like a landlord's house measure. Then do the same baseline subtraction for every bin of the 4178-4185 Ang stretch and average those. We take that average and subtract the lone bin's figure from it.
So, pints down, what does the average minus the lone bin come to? 1.5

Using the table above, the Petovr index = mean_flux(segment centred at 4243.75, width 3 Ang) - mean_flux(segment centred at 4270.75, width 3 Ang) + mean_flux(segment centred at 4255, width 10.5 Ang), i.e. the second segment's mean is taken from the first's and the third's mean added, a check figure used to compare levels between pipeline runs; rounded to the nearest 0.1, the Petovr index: 13.4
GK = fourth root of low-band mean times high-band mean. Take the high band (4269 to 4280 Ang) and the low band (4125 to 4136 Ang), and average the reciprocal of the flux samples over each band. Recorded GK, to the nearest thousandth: 0.302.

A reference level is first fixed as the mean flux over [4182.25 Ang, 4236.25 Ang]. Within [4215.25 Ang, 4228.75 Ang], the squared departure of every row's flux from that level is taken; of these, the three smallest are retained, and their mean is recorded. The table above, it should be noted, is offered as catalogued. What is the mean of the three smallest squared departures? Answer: 0.23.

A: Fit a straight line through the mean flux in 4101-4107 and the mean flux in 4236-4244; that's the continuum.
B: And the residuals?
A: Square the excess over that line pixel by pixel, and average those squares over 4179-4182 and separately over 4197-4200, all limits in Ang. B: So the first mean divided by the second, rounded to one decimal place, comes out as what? 0.6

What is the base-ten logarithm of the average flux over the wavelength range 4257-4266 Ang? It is 1.08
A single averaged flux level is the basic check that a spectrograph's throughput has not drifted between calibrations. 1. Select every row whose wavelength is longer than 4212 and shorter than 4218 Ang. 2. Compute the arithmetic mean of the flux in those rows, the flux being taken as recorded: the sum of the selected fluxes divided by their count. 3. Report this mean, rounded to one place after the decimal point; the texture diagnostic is 11.1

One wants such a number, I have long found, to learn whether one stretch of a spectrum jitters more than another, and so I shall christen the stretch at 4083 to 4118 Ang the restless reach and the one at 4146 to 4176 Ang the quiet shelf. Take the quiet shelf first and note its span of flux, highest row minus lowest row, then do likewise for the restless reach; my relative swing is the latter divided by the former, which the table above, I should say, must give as 1.4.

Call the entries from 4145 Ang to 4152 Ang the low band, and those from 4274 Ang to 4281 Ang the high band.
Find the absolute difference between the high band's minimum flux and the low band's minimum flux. 0.10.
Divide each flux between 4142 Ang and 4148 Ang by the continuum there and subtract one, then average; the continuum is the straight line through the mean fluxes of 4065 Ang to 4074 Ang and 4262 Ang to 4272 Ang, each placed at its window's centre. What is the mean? -0.077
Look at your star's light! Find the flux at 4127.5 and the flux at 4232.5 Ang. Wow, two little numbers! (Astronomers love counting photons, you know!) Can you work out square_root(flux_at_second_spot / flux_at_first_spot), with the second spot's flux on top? 1.01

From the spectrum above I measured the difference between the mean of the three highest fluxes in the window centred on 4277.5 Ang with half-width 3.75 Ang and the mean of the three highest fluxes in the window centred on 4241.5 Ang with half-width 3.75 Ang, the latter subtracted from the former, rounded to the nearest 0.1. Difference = -1.0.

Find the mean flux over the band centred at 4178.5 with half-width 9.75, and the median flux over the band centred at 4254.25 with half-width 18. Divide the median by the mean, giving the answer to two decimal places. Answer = 1.15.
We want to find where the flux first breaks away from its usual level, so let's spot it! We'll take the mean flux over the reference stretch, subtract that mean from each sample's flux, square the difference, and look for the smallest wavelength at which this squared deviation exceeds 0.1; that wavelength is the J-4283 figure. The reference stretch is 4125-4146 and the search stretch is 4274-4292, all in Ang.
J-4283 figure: 4274.5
